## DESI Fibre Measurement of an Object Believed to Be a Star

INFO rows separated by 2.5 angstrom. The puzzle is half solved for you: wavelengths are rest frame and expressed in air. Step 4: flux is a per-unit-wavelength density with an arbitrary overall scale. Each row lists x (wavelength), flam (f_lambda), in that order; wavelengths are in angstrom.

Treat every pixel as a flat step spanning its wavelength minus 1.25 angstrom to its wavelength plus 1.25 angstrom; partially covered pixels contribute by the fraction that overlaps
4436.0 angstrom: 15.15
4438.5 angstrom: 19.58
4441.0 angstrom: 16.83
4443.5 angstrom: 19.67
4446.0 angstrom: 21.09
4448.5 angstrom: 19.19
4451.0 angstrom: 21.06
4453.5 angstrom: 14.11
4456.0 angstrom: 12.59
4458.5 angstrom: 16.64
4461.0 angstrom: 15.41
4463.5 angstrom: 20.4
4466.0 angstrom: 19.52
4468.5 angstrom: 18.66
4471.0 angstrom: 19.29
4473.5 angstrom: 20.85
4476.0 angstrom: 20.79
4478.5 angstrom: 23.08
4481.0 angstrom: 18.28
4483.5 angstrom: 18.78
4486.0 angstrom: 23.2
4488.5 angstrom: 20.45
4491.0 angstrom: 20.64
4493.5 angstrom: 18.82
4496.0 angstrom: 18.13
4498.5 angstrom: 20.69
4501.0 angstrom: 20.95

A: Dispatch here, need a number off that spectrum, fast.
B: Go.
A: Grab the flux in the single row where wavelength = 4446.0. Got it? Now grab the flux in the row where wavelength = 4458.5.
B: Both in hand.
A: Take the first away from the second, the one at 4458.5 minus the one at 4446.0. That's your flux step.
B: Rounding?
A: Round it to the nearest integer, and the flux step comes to -4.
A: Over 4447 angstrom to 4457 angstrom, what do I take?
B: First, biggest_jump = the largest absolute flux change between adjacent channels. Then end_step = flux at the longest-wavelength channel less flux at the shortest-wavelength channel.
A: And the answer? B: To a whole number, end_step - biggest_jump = -14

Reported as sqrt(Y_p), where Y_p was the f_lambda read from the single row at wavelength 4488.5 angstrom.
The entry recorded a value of 4.5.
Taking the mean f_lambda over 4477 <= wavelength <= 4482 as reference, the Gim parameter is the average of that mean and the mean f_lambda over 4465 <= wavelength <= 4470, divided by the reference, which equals 0.96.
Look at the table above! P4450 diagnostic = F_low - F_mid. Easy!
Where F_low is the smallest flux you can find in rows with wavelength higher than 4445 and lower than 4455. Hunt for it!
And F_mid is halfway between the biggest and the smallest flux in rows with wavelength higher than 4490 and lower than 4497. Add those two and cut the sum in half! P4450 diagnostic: -5.3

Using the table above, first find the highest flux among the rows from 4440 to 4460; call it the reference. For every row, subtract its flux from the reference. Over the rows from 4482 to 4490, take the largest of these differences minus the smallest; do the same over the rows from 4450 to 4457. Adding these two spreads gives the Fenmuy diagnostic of 12.9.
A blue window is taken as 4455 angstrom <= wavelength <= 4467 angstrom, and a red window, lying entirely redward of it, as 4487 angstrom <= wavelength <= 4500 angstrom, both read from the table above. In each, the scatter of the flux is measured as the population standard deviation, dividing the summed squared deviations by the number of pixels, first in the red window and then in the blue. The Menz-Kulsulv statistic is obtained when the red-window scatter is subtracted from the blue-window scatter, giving 1.8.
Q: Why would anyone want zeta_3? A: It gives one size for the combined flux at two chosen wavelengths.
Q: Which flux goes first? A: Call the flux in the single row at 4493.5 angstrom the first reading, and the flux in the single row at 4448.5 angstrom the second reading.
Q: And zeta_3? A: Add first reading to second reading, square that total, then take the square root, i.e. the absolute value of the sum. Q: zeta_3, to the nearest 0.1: 38.0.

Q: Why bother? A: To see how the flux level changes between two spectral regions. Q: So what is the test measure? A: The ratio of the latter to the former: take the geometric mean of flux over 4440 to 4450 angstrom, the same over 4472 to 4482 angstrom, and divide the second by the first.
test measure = 1.08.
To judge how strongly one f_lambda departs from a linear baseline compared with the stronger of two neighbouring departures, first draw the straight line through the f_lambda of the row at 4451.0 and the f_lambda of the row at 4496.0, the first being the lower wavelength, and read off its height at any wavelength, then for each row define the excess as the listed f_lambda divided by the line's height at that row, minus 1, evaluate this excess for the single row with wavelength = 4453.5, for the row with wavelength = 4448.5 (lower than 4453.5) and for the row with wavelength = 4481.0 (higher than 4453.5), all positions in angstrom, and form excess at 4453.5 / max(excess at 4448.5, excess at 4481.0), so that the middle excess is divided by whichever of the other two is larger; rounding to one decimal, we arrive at 7.5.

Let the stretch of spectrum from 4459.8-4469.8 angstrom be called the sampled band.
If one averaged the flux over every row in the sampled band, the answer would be 18.5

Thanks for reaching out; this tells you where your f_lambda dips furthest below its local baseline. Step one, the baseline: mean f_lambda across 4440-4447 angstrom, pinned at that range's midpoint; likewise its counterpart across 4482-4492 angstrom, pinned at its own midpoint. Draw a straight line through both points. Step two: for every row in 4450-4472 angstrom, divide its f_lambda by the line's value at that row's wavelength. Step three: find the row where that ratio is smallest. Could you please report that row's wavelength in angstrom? 4456.0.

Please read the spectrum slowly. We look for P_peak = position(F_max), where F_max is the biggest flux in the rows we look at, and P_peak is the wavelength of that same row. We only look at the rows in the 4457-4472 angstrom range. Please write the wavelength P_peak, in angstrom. 4463.5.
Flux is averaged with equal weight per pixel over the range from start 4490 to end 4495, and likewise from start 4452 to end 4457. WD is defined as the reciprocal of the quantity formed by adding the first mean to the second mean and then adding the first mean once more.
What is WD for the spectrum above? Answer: 0.0189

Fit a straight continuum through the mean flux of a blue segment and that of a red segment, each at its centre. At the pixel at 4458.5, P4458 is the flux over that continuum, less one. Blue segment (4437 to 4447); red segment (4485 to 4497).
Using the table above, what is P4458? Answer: -0.15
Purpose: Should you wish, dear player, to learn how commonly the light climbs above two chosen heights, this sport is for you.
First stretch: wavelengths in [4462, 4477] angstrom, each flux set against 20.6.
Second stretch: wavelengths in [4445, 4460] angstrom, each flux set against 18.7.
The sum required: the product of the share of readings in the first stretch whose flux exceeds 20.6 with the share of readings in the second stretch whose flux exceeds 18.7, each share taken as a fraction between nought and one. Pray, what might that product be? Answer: 0.17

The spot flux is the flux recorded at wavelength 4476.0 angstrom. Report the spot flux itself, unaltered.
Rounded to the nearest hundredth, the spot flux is 20.79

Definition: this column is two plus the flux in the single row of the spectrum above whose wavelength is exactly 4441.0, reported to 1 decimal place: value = 18.8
